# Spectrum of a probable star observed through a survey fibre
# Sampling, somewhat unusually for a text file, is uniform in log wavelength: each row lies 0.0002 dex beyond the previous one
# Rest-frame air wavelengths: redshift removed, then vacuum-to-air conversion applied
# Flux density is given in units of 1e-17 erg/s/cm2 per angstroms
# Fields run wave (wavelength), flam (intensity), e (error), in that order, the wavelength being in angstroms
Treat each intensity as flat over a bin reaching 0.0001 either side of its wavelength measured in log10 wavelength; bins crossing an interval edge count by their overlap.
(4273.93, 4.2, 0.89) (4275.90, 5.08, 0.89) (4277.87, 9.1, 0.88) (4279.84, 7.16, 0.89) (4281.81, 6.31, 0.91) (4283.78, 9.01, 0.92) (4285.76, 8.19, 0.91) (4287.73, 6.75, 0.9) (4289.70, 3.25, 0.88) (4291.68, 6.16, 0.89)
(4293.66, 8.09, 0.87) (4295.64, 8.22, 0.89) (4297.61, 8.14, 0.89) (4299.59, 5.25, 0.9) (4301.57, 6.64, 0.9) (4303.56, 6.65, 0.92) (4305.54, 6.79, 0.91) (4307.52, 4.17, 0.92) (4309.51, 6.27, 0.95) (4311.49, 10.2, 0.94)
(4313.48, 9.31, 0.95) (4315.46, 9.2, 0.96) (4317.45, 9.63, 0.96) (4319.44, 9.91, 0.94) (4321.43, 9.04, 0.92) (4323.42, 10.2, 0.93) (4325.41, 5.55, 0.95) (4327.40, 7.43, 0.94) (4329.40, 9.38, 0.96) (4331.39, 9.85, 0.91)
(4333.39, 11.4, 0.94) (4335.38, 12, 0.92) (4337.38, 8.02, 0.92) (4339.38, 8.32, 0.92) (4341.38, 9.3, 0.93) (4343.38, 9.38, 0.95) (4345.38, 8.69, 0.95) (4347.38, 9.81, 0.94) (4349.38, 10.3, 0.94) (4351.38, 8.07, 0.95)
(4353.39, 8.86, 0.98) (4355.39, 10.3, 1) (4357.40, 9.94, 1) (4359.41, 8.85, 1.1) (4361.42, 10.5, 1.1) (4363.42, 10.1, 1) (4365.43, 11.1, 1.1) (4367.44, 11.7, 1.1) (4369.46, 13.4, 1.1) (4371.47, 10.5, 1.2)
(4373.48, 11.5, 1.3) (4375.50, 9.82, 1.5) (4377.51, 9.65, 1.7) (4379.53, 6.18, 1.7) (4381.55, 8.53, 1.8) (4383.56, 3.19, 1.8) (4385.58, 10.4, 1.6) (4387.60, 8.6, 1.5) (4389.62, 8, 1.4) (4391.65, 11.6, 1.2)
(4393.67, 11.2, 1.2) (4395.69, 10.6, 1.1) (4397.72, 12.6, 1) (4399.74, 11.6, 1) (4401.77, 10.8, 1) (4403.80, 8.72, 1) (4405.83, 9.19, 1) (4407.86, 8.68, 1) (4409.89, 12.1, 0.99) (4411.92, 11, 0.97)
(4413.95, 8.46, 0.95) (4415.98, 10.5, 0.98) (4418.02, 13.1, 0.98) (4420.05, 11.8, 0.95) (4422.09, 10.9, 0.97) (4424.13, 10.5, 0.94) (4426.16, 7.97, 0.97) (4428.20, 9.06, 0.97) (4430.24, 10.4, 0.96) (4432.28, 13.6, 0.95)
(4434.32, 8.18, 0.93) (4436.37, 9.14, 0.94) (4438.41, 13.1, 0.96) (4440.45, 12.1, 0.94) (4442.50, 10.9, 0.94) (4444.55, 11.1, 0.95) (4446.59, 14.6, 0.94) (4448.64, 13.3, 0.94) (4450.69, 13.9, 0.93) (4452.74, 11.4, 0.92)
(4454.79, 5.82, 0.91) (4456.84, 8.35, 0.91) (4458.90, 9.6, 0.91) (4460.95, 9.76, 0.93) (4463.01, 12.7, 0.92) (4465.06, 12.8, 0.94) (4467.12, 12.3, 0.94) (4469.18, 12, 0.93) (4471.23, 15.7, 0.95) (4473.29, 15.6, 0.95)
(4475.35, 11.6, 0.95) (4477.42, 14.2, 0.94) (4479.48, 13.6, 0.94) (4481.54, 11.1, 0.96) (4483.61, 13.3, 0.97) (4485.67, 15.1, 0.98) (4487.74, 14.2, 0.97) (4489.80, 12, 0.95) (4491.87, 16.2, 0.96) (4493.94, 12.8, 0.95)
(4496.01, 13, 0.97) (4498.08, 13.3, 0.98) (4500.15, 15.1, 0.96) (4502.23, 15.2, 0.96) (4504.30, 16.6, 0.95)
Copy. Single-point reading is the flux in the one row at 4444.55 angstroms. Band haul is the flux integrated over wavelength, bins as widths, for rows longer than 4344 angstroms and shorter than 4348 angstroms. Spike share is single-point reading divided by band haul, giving 0.30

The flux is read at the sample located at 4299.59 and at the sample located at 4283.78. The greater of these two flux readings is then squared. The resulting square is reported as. 81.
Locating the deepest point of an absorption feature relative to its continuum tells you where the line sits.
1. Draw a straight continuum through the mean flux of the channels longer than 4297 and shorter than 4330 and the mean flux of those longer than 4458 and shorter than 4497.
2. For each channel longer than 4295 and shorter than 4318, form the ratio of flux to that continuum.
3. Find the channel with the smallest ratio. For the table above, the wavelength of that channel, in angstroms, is 4307.52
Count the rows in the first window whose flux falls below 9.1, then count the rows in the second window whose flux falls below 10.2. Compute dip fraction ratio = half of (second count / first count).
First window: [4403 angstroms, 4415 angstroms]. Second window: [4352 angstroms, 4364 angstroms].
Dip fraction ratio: 0.67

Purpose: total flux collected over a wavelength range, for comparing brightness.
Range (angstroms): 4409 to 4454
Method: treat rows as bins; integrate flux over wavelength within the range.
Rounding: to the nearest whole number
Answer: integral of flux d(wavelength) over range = 504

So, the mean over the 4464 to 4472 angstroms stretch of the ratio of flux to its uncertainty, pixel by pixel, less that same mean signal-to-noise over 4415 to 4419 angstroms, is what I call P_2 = 2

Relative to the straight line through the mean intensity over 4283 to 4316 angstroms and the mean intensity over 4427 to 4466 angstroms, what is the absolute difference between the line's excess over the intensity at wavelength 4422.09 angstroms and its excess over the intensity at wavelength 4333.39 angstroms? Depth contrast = 2.8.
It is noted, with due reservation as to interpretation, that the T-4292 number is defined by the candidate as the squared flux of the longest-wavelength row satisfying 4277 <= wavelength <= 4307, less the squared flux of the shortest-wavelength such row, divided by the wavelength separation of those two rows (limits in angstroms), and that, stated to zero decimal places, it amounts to -1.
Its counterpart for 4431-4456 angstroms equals -7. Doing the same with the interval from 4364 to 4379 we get -2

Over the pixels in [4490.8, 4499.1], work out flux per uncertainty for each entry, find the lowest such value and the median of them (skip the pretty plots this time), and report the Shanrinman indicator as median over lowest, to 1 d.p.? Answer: 1.0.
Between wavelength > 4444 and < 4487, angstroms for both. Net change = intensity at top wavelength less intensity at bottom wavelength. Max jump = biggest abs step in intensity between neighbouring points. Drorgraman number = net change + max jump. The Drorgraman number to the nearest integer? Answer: 10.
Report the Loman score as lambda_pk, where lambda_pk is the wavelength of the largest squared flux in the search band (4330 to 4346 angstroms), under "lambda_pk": 4335.38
